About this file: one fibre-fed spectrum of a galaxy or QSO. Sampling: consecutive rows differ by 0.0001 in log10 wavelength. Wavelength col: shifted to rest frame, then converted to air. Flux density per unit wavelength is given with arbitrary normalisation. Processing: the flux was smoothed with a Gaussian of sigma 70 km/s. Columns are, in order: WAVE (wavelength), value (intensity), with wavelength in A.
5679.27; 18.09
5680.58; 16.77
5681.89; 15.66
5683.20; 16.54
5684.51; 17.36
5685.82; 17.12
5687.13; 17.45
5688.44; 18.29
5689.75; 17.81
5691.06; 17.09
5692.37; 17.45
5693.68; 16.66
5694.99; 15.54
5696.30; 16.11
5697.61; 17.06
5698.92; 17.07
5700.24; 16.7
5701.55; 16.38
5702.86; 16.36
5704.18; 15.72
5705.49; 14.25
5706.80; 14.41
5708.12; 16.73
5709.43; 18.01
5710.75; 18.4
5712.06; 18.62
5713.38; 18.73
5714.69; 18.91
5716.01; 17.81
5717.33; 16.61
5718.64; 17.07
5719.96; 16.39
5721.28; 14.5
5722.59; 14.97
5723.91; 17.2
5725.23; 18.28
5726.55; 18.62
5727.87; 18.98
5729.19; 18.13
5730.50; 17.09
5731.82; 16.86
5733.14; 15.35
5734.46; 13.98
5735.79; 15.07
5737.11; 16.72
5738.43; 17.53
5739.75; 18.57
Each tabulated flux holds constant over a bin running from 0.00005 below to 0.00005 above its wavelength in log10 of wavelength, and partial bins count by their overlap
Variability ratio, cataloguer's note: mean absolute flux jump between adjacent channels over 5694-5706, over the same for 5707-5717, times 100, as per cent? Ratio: 99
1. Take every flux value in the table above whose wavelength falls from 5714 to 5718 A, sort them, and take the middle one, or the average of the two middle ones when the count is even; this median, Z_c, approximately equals 17.8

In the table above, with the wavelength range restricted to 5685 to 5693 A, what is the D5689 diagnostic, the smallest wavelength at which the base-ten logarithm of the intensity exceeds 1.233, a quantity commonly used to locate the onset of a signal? 5685.82 A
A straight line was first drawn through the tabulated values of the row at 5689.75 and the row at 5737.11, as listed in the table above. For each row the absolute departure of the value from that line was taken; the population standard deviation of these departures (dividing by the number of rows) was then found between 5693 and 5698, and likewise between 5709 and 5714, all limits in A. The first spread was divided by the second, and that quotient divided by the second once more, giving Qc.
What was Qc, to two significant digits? 6.2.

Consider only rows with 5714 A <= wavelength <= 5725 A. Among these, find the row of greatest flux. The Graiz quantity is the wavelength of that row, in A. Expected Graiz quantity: 5714.69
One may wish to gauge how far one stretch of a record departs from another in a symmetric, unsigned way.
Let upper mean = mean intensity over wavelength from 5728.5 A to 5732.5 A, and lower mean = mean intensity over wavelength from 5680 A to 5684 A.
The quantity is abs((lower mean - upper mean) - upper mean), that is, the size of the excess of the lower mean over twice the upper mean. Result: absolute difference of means 18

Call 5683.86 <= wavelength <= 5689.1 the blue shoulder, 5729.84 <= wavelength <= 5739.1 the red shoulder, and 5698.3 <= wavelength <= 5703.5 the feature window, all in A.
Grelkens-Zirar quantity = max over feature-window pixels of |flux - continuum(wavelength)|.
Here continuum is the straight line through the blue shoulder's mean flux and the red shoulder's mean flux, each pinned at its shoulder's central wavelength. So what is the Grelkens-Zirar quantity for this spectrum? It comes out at 0.71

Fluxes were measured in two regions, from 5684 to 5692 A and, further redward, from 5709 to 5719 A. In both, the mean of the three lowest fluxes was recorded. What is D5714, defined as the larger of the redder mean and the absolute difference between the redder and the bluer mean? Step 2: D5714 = 17.2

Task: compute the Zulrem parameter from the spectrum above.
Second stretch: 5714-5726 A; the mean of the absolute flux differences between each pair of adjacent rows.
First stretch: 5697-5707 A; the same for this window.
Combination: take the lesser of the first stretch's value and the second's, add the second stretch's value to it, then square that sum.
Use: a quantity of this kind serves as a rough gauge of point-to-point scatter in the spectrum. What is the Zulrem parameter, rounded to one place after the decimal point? 2.5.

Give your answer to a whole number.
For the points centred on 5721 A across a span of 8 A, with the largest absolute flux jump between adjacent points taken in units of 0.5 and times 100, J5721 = 446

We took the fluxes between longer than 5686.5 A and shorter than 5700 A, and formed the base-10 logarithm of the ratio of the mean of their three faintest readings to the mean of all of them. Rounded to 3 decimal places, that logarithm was -0.025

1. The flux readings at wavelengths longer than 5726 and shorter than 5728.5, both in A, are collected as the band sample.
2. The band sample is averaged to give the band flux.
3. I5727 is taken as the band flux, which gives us 18.8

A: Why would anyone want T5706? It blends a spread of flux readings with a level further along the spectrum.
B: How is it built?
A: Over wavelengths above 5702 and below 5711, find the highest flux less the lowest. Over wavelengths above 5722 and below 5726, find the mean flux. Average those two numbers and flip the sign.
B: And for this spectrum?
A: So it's -10.5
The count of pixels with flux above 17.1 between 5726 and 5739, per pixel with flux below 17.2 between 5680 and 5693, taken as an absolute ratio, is 0.8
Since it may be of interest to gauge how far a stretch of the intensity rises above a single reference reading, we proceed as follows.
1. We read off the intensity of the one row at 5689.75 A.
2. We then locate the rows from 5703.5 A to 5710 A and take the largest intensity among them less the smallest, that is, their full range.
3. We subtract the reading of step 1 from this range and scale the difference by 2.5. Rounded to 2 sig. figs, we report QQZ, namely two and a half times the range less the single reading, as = -35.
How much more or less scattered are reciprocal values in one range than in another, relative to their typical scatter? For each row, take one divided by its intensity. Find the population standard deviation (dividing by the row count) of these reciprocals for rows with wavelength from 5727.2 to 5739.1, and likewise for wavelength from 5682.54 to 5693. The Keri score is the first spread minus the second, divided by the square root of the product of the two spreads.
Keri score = 1.3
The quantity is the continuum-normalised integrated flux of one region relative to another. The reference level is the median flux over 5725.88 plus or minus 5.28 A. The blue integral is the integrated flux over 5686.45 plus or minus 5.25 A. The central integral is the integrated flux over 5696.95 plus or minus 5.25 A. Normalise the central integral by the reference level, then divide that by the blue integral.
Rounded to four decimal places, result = 0.0549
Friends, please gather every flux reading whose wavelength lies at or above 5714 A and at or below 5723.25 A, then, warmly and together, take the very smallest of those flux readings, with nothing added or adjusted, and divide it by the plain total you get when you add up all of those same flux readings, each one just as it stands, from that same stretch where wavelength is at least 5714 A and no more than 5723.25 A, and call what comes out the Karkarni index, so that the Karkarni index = 0.125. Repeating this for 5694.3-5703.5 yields 0.135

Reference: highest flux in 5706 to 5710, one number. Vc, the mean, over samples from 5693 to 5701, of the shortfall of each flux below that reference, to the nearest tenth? 1.5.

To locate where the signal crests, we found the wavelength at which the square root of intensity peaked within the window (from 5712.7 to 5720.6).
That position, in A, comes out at 5714.69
